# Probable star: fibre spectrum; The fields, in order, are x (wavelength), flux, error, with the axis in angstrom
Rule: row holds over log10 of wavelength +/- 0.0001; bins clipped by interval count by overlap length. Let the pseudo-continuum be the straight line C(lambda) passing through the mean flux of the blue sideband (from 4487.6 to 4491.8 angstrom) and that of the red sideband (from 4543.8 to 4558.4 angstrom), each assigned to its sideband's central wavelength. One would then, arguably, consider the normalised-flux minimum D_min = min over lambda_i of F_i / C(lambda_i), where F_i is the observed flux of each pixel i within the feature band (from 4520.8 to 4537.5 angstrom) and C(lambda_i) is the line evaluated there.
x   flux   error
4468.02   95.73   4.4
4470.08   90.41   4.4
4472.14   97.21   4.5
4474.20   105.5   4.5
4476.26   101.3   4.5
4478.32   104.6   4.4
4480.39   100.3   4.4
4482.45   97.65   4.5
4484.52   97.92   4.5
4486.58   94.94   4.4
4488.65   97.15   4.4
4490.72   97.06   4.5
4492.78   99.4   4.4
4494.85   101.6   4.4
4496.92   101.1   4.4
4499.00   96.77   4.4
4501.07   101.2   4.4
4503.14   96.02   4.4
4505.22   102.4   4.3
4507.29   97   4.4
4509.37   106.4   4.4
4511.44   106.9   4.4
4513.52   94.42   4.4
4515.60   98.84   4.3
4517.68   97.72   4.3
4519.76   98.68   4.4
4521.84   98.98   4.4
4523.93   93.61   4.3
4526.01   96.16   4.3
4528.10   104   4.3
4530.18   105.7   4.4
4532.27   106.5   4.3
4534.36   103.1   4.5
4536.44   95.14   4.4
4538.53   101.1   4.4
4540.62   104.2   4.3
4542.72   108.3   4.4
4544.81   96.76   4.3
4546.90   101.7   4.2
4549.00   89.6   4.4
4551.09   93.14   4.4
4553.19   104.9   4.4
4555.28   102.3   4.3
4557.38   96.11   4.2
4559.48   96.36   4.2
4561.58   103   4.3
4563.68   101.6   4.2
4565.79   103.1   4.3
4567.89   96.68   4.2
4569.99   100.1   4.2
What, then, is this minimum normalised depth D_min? 0.960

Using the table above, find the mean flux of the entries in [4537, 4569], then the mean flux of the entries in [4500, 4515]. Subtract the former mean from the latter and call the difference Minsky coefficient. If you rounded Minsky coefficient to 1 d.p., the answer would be 0.7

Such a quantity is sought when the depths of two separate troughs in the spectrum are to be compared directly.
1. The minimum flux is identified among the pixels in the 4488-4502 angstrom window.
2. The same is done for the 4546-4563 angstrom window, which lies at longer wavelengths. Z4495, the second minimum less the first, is -7.2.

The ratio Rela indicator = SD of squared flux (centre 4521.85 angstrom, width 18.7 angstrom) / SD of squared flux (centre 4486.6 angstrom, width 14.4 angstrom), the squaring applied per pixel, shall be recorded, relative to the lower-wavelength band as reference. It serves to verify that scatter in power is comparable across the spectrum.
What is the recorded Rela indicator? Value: 2.4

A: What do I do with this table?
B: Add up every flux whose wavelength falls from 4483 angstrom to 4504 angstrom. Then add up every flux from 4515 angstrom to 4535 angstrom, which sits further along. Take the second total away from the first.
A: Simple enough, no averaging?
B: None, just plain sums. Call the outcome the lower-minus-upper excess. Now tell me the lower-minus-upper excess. -20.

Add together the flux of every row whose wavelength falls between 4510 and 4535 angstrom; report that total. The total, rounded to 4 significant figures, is 1205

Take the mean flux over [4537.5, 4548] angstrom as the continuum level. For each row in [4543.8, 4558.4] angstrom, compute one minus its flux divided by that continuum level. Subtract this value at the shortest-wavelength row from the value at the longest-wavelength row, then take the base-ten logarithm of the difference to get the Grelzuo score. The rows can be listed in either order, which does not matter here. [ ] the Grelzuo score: -2.2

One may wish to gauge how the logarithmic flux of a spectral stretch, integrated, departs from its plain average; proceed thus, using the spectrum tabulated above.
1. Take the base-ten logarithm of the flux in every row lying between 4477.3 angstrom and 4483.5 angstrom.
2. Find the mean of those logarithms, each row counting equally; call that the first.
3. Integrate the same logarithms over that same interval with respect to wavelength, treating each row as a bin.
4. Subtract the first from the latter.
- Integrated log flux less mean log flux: 10.40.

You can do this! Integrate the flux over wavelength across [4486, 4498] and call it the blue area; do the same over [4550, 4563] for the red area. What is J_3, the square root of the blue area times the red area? 1237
